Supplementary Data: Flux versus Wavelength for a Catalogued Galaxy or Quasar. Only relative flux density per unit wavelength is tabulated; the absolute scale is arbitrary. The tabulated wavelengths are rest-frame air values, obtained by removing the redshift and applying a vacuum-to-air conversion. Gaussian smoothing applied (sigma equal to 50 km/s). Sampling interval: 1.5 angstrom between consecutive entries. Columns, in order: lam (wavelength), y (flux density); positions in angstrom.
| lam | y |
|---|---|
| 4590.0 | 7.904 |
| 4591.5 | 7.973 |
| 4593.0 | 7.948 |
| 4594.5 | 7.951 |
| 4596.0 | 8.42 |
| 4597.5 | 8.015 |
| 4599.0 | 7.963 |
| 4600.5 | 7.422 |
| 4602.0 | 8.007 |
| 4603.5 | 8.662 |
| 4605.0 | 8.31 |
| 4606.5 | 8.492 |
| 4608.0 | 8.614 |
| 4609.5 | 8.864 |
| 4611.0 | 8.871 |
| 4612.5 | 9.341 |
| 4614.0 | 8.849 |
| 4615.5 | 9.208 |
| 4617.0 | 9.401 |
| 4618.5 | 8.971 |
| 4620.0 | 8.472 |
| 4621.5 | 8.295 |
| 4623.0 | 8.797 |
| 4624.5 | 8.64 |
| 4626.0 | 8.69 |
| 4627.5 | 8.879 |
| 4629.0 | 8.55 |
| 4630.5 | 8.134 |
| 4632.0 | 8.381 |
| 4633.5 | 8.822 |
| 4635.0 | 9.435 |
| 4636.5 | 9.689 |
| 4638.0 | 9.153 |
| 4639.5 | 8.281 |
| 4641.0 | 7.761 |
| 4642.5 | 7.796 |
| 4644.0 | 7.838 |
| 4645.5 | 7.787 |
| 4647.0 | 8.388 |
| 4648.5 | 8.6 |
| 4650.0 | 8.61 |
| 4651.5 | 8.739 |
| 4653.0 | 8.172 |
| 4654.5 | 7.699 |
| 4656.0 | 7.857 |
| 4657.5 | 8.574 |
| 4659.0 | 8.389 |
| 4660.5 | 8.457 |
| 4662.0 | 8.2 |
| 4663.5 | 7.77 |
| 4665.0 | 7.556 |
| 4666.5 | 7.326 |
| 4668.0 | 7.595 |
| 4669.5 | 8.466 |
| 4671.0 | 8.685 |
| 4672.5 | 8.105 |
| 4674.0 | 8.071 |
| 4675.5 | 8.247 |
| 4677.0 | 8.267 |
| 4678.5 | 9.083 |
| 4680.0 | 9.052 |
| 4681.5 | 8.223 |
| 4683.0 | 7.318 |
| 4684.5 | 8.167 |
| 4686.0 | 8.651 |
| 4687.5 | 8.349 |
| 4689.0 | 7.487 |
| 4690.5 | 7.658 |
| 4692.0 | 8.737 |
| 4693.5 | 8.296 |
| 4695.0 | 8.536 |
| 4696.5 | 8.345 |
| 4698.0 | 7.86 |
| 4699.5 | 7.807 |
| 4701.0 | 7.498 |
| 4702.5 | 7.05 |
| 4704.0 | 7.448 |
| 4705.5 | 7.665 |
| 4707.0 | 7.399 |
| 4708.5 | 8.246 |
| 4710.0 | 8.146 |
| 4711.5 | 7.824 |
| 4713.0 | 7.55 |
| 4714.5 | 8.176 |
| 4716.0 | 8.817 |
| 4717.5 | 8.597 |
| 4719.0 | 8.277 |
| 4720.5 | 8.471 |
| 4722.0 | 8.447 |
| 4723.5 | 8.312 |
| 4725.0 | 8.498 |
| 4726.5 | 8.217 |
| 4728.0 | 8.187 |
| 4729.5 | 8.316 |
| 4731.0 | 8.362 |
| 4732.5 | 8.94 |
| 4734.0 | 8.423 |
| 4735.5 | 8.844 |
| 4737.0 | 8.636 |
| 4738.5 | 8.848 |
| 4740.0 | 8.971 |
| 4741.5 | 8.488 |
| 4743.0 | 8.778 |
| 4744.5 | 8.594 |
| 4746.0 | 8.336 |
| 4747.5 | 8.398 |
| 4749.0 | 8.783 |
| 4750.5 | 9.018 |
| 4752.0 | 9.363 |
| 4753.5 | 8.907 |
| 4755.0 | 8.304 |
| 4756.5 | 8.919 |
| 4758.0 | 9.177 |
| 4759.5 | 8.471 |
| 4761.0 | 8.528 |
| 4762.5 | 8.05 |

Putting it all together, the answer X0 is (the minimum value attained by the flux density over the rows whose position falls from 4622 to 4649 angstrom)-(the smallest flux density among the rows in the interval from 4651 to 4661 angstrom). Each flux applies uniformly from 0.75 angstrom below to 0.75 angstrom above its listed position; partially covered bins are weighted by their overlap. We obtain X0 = 0.1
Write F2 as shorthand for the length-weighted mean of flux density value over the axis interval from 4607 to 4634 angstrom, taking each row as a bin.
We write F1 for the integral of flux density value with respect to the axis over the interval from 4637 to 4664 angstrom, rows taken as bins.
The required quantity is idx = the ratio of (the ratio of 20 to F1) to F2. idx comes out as 0.0103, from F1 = 223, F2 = 8.8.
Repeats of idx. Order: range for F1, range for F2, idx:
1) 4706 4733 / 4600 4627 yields 0.0103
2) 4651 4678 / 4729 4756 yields 0.0105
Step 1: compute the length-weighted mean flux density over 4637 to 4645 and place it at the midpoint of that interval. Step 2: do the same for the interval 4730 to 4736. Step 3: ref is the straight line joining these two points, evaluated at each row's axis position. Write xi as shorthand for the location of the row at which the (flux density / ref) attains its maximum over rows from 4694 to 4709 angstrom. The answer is 4695.0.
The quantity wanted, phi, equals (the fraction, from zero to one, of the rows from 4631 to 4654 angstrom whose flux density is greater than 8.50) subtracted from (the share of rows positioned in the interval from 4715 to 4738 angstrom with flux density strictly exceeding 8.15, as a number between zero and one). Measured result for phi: 0.5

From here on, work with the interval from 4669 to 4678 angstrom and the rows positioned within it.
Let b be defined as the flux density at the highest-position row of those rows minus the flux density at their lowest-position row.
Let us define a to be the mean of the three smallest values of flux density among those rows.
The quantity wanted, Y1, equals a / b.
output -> -41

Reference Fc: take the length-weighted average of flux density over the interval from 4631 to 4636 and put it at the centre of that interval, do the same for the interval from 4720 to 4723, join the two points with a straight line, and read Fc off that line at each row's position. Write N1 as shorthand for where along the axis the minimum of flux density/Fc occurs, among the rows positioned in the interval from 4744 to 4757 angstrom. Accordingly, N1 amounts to 4746.0 angstrom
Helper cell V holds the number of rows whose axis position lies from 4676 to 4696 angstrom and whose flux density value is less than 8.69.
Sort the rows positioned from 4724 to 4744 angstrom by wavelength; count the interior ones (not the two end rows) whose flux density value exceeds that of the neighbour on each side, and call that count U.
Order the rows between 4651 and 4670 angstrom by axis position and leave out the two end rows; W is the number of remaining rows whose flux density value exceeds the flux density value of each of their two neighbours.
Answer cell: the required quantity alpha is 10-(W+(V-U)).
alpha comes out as 1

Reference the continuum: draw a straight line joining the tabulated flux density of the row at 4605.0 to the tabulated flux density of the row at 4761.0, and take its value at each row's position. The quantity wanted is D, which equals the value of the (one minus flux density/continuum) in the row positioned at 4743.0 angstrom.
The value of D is -0.032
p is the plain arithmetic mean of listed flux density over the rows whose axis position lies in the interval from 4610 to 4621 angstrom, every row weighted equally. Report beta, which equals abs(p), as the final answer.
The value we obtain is 9.0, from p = 9.0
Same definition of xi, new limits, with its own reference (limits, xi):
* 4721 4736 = 4732.5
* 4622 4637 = 4636.5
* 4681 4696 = 4692.0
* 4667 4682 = 4678.5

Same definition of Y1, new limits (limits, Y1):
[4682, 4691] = 22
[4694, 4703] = -5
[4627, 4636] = 15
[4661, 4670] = 28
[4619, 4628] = 21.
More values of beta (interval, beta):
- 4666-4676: 8.1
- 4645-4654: 8.4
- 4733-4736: 8.6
